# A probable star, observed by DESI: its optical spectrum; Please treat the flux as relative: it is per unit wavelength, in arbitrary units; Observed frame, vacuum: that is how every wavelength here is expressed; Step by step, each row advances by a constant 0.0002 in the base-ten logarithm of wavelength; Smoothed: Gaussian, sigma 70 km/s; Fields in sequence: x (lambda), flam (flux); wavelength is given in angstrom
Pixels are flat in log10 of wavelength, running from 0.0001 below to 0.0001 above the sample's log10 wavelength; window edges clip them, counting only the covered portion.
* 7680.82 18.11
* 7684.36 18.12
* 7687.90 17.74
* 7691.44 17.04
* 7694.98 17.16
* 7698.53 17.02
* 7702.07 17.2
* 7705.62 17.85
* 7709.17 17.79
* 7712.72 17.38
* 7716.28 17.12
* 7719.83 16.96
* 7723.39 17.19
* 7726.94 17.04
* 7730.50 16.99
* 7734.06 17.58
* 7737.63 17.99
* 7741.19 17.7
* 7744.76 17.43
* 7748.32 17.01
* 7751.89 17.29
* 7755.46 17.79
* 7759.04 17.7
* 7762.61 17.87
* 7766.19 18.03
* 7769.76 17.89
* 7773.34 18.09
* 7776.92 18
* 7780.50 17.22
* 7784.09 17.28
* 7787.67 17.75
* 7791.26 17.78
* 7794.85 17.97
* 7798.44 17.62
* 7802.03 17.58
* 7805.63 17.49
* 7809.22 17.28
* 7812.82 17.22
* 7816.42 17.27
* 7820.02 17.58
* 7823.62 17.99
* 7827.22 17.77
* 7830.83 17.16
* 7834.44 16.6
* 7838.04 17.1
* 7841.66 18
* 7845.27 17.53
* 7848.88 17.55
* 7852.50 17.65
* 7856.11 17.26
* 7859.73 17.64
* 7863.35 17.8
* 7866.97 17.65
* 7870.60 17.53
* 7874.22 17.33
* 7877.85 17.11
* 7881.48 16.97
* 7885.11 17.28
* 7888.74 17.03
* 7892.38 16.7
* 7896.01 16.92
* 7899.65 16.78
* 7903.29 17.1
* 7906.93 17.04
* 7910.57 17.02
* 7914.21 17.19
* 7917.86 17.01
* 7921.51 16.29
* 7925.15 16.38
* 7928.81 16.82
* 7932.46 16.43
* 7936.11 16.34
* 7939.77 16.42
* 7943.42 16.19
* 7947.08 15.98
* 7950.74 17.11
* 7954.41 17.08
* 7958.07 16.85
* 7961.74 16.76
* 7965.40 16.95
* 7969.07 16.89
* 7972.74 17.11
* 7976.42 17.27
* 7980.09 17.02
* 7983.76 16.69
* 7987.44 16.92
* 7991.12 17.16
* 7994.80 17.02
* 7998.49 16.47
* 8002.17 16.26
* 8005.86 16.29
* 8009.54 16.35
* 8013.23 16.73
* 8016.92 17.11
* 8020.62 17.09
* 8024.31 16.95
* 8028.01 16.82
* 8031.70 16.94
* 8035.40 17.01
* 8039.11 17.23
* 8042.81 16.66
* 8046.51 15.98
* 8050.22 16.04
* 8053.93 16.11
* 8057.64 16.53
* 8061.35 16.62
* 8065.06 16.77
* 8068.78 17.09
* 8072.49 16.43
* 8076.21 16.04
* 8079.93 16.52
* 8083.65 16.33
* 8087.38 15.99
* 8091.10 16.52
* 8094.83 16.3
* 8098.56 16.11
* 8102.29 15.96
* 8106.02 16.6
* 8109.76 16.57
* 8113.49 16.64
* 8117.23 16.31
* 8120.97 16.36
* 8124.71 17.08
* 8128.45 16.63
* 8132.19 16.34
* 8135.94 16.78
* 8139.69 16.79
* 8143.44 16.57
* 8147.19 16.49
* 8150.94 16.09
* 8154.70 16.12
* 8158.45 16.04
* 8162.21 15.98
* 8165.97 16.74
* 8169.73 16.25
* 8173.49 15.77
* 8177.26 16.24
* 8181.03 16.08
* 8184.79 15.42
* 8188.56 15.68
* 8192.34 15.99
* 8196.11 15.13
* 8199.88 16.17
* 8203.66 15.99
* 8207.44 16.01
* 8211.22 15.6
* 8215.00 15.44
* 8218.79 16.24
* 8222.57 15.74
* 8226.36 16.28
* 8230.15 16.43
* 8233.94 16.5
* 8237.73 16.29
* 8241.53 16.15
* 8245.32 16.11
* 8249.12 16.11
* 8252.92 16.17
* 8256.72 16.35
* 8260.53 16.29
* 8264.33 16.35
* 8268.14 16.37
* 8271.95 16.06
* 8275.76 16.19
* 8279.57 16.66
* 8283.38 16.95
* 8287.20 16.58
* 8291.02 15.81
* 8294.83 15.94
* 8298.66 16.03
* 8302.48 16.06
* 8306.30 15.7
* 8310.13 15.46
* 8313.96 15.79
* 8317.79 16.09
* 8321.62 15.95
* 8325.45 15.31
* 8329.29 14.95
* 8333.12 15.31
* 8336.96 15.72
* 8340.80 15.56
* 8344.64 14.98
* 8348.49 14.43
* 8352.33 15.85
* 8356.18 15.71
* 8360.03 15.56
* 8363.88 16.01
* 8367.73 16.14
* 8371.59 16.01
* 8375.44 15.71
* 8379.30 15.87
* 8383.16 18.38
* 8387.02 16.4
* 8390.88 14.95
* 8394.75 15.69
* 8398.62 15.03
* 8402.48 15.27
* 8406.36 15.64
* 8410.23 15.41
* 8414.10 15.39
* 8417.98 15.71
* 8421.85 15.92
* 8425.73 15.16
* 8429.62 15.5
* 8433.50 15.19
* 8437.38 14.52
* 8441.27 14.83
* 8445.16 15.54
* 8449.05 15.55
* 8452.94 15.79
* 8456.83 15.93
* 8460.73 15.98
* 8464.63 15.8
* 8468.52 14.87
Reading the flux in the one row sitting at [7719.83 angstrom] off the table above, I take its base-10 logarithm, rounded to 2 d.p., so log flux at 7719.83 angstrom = 1.23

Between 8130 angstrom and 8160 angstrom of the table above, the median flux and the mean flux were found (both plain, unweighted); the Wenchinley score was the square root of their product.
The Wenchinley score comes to 16.4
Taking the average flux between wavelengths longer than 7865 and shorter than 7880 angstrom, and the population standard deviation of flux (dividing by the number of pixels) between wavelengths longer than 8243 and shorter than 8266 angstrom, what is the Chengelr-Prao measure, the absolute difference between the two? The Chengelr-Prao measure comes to 17.3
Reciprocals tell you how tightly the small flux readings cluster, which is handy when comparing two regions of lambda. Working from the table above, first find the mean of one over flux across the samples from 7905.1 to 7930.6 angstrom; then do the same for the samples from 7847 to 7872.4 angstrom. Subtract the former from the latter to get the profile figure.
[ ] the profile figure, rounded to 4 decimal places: -0.0026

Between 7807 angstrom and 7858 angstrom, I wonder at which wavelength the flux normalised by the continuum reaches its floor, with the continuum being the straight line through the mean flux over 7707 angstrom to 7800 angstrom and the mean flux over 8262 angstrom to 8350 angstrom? 7834.44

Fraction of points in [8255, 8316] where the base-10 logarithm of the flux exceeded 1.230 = 0.0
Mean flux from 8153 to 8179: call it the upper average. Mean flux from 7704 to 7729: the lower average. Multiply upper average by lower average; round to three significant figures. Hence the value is 280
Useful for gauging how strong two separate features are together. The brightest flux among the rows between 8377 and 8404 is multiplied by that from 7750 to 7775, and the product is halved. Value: 166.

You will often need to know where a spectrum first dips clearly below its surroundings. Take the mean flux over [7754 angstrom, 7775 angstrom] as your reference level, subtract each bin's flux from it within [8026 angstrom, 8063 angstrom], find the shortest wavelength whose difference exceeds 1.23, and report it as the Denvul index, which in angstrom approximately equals 8042.81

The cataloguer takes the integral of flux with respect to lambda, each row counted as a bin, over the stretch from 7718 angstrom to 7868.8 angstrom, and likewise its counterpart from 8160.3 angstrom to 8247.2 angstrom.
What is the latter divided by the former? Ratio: 0.53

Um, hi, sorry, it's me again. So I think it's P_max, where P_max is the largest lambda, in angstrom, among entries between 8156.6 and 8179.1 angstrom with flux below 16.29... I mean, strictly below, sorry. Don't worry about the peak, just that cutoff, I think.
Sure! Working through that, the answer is 8177.26 angstrom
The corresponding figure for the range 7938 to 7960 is 7947.08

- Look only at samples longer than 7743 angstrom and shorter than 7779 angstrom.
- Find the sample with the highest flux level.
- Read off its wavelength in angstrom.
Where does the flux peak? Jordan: 7773.34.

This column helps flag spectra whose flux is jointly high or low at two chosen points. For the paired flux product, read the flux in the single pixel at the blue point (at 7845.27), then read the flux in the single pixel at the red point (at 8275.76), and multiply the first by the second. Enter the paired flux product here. 284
